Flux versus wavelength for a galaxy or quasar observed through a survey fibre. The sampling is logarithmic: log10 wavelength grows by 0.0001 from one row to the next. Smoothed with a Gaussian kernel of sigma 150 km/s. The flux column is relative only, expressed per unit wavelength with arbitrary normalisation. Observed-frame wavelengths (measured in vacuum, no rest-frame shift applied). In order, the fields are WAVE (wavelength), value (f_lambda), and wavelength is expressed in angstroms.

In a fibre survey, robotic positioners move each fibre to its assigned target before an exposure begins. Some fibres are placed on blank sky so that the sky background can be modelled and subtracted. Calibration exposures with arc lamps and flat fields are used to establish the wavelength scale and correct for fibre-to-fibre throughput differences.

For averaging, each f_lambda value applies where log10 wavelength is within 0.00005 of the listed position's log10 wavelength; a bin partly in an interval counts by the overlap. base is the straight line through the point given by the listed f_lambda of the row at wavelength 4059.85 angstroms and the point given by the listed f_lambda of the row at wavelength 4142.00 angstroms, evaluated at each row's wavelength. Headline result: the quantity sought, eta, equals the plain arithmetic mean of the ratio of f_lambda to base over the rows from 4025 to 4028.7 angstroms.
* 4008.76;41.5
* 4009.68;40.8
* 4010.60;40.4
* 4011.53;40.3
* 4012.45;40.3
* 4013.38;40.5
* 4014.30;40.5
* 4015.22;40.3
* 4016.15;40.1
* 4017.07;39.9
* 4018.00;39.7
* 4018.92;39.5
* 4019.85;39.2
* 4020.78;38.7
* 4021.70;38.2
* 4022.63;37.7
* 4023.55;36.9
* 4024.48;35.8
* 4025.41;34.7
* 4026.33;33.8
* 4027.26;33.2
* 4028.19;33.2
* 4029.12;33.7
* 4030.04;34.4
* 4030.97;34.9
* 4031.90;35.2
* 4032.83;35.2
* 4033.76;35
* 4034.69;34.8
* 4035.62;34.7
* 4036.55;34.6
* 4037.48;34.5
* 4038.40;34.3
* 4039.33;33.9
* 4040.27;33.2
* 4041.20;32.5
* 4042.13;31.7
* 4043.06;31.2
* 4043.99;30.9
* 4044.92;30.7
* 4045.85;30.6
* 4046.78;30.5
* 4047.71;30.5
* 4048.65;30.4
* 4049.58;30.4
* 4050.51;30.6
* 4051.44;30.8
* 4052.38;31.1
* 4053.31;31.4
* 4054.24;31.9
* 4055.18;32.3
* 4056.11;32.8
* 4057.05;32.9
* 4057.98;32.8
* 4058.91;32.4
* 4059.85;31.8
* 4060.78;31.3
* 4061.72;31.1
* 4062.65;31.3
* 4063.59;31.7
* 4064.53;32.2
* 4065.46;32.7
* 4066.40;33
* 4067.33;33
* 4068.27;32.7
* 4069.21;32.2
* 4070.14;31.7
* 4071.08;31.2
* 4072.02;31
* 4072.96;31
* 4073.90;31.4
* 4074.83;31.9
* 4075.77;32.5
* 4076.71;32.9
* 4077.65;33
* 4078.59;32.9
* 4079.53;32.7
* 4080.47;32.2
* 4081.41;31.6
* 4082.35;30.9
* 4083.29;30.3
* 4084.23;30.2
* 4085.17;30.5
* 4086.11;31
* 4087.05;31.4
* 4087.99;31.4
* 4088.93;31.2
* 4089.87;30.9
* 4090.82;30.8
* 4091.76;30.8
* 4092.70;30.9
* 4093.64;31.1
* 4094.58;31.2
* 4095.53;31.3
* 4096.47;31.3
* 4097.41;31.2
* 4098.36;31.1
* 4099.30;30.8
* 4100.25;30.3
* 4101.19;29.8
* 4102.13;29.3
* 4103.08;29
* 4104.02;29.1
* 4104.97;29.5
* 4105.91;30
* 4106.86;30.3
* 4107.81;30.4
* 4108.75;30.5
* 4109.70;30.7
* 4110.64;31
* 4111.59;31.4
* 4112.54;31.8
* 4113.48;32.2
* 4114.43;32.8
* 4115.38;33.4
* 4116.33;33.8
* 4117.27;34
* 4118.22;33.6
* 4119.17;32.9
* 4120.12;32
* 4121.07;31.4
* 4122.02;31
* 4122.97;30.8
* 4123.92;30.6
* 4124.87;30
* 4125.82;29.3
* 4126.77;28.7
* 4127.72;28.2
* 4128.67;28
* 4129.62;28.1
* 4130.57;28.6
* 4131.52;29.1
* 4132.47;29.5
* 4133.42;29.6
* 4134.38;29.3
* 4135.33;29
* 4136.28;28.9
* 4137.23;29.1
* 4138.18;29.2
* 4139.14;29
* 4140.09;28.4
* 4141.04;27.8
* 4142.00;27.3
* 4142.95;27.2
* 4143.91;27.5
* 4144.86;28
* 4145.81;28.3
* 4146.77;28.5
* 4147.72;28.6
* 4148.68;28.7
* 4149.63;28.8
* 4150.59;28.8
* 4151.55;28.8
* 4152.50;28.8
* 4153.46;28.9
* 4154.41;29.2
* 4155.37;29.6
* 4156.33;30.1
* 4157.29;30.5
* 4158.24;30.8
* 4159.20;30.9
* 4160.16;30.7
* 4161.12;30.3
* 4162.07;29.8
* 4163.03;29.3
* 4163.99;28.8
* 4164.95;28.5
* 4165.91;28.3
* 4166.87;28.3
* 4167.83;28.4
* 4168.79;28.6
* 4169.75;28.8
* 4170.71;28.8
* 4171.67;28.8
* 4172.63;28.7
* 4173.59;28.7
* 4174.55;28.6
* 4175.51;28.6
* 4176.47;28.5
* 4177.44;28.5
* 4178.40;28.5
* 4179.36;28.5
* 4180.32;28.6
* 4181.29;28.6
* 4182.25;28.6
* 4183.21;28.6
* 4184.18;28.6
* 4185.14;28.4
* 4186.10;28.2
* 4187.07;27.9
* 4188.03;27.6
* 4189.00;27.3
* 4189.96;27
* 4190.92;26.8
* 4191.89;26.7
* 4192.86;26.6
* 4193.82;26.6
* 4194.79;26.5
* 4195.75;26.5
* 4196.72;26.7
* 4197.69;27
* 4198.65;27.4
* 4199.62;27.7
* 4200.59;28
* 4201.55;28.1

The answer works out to 1.00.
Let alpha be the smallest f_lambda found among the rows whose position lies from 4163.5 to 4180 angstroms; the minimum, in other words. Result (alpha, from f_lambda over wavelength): 28.3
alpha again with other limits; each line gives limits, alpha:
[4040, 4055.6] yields 30.4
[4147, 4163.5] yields 28.6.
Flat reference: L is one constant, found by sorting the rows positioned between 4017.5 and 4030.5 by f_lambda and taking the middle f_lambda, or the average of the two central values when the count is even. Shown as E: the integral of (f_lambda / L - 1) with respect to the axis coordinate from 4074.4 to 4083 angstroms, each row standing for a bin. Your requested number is -1.0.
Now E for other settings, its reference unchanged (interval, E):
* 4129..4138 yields -1.8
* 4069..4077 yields -1.0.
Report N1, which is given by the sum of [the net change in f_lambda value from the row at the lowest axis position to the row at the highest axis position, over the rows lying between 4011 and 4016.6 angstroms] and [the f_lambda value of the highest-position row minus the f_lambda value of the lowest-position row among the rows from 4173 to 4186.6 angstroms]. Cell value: -0.7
